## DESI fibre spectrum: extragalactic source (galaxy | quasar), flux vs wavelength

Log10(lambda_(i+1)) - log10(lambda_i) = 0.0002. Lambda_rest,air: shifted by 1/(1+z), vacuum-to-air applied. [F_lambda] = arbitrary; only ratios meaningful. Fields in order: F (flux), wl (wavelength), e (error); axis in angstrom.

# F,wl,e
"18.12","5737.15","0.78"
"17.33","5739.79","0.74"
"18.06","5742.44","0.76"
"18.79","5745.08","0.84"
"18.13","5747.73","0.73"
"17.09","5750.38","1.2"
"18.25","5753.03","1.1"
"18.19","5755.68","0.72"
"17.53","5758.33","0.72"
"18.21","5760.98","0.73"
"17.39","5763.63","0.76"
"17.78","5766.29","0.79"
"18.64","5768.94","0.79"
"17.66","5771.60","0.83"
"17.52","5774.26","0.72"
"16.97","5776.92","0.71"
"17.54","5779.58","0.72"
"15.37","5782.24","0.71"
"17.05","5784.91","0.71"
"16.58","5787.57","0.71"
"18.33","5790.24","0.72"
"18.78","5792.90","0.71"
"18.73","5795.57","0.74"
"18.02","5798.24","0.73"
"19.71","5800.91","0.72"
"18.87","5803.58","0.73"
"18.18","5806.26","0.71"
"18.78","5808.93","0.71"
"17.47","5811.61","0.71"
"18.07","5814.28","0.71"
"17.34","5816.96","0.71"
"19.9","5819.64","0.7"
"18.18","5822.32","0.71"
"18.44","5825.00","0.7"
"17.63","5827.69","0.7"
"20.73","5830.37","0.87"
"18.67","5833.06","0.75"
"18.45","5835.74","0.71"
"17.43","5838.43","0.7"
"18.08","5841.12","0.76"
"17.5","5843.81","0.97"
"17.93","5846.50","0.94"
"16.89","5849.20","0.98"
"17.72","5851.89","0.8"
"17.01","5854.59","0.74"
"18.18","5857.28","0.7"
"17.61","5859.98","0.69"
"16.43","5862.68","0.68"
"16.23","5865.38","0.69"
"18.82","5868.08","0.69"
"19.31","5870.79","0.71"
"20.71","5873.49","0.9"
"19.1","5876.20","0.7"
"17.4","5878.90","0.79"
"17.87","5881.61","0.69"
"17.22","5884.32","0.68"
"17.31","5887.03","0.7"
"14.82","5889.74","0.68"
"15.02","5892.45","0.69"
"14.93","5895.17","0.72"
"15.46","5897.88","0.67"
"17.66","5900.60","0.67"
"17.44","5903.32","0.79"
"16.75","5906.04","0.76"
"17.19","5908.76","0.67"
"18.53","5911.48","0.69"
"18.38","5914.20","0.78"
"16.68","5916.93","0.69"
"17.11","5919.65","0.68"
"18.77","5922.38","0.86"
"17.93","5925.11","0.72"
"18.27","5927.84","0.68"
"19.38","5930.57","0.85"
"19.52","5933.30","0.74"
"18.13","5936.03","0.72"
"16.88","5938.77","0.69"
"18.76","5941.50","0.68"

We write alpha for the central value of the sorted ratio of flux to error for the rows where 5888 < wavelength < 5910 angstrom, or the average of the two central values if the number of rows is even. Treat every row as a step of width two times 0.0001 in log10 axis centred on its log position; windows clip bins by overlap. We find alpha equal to 22.1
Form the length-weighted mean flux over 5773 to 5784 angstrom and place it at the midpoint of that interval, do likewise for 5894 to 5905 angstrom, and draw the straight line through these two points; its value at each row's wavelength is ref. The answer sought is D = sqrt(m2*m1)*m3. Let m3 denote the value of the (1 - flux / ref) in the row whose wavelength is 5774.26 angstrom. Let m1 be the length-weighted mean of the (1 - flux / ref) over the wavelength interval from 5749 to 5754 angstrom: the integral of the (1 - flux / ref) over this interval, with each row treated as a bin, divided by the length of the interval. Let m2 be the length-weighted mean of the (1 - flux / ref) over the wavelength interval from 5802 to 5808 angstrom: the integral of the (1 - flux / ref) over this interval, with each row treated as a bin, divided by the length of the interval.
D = -0.003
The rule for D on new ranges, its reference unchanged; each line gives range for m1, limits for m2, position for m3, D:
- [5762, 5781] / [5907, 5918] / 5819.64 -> -0.012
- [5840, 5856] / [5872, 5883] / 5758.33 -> -0.003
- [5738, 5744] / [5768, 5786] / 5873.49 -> -0.008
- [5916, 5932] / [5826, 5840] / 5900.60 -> -0.009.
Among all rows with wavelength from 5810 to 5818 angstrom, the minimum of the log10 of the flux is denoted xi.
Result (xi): 1.239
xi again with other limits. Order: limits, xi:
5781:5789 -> 1.187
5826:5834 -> 1.246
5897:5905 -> 1.189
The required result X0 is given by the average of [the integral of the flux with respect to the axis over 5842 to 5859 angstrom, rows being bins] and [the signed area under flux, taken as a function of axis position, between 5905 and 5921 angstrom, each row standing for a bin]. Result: 289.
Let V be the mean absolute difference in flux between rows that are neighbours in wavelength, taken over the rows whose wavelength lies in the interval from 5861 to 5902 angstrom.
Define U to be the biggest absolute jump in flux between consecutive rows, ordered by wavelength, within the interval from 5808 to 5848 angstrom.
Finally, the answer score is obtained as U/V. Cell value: 3.0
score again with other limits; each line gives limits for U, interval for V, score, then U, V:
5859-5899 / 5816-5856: 2.3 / 2.6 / 1.14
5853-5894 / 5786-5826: 2.6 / 2.6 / 1.00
